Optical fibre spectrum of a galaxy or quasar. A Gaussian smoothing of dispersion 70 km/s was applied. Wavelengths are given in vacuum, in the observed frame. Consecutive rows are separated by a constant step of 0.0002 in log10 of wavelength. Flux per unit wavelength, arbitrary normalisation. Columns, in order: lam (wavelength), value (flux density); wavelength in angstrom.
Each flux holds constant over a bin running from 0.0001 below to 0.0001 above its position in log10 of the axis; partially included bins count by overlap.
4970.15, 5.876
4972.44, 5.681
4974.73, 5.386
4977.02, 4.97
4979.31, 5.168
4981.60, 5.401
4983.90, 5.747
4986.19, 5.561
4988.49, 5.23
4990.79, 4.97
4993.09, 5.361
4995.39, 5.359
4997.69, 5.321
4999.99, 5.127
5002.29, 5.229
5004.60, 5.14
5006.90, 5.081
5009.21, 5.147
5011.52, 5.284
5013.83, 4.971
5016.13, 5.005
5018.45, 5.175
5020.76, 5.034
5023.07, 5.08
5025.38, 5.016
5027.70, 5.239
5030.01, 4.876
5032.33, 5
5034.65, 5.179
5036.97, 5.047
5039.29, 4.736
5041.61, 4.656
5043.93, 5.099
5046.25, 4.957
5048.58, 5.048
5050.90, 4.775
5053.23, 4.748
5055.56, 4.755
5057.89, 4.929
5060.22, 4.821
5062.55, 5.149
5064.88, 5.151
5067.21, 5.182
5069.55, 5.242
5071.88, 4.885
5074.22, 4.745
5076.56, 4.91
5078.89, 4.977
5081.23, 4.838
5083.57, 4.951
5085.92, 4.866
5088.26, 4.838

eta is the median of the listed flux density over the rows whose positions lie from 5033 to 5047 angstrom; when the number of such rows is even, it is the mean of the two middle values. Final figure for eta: 5.00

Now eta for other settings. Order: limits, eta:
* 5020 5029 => 5.06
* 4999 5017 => 5.13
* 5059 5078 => 5.03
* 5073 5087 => 4.89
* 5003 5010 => 5.14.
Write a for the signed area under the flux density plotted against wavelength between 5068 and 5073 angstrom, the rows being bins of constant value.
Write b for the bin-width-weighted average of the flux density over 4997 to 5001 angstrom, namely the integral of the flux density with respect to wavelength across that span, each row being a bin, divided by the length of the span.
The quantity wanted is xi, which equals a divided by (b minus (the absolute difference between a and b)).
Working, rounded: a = 25.4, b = 5.22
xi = -1.70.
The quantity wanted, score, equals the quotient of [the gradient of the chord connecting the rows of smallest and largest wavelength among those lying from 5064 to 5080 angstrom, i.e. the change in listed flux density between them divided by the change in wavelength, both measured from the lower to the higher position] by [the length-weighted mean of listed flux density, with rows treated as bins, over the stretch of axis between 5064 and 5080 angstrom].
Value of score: -0.002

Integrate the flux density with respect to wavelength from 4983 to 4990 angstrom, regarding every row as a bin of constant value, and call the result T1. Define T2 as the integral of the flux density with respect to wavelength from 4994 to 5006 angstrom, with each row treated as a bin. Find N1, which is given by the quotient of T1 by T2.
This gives 0.6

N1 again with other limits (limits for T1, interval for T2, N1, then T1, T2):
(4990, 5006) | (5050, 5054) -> 4.4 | 84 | 19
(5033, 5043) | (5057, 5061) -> 2.5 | 49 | 20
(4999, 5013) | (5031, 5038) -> 2.0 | 72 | 35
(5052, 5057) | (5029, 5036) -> 0.7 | 24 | 35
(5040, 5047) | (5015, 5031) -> 0.4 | 34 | 81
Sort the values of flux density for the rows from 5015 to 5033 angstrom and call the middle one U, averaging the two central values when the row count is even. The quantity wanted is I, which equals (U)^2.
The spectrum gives 25.3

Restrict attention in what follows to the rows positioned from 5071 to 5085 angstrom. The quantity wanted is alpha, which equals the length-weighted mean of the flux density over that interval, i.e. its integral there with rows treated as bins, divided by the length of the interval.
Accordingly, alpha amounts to 4.88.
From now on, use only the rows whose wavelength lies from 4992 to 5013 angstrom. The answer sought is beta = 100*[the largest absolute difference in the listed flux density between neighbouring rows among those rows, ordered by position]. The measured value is 19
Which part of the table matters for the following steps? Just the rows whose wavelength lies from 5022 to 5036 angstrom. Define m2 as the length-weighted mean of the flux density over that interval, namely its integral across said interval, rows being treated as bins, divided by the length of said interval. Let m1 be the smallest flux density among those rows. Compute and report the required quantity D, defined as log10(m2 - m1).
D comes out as -0.7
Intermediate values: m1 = 4.876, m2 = 5.06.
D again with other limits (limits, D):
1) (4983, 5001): -0.4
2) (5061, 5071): -1.9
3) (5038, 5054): -0.7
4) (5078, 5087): -1.2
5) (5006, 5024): -0.9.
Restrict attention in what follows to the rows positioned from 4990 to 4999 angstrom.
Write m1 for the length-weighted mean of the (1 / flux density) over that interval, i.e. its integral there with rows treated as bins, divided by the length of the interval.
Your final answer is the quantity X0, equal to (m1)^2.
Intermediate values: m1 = 0.190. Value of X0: 0.0362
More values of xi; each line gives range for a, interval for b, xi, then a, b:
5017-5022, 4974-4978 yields -1.68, 25.5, 5.17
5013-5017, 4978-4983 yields -2.13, 20.0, 5.30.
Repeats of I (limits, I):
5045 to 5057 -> 22.8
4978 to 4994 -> 28.7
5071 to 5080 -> 24.0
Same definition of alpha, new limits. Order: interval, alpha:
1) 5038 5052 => 4.88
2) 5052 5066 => 4.92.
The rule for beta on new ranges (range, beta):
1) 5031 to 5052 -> 44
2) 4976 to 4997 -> 39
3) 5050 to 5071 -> 33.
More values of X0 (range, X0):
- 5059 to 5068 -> 0.0390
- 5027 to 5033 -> 0.0397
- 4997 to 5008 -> 0.0374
